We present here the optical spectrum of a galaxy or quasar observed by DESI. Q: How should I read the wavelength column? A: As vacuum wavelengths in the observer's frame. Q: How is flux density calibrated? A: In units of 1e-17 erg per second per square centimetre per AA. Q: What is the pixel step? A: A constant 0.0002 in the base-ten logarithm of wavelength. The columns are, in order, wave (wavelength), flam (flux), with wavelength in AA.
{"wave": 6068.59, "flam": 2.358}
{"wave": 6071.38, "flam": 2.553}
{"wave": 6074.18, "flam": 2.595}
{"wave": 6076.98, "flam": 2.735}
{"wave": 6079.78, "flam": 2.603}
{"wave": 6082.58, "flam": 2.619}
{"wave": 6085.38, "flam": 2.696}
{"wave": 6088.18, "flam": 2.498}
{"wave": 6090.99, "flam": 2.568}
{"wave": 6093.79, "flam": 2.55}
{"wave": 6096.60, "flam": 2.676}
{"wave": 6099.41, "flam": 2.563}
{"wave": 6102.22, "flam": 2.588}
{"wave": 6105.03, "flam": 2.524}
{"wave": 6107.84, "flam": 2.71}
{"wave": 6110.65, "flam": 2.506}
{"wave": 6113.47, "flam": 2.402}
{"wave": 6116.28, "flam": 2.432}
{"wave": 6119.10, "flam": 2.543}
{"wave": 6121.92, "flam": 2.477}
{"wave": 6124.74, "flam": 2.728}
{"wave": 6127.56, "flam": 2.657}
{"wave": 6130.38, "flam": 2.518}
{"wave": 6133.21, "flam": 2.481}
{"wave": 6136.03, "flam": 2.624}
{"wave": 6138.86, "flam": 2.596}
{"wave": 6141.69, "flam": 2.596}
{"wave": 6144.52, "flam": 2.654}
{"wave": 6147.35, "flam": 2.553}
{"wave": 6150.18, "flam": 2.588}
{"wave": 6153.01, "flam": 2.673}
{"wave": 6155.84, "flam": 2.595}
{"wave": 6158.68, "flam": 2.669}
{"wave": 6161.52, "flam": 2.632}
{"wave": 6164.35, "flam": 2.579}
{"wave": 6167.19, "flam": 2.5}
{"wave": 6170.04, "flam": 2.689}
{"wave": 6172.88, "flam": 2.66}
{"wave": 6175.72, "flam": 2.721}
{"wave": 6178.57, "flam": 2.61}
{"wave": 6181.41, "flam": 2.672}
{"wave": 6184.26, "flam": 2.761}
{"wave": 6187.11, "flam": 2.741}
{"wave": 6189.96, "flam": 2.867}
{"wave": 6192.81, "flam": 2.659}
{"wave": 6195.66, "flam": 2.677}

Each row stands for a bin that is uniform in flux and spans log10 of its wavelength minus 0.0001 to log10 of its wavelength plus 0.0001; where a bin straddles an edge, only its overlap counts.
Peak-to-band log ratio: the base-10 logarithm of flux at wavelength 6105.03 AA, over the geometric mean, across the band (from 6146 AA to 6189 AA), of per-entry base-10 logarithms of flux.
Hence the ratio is 0.95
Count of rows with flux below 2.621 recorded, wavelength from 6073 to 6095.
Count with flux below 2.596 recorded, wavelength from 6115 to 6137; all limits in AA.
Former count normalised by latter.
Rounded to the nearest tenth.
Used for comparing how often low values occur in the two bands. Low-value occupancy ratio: 1.2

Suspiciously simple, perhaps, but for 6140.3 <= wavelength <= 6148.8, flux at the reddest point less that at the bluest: -0.043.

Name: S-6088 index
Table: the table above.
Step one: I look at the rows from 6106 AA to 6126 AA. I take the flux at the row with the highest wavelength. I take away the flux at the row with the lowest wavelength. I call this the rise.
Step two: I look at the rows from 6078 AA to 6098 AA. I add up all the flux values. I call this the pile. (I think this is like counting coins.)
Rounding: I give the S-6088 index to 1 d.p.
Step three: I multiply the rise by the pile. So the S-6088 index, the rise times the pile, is 0.3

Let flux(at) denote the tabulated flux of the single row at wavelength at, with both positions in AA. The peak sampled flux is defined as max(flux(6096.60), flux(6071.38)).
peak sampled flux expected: 2.68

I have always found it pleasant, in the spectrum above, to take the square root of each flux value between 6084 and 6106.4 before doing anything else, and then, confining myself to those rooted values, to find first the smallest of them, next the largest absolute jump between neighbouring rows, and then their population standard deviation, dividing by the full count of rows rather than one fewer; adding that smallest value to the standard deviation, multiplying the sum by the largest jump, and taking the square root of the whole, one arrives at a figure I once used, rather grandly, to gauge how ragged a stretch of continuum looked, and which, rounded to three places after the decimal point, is 0.314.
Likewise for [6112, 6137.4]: 0.351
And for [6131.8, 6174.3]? 0.306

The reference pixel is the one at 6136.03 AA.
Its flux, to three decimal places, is 2.624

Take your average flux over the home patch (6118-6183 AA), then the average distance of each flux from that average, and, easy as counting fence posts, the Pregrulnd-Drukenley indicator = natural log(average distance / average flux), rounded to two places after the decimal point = -3.79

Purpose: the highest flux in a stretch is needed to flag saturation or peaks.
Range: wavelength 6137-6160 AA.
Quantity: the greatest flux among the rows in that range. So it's 2.673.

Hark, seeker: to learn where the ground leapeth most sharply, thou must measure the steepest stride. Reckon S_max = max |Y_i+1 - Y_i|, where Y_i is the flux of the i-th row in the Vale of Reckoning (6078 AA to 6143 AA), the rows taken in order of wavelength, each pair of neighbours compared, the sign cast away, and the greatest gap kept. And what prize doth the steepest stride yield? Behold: 0.25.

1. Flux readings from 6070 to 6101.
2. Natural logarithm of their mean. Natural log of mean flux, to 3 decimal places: 0.957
